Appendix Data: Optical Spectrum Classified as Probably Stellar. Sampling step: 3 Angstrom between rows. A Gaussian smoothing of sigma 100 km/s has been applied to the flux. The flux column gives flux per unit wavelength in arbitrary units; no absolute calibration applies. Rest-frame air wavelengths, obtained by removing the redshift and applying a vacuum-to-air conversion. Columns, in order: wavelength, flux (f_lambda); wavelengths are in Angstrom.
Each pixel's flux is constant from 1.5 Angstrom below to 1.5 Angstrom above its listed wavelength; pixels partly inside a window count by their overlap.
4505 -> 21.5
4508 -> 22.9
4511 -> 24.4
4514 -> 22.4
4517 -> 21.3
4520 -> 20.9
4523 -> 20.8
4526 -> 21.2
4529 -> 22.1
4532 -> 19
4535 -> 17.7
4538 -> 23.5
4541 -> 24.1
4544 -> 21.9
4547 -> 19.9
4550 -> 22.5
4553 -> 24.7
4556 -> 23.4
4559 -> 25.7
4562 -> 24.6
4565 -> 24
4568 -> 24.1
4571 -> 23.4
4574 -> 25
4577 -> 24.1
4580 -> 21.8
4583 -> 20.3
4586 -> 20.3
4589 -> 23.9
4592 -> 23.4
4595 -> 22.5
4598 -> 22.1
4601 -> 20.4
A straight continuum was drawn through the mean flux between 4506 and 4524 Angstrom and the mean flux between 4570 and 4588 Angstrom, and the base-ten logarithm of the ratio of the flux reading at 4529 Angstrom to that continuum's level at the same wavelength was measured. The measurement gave 0.00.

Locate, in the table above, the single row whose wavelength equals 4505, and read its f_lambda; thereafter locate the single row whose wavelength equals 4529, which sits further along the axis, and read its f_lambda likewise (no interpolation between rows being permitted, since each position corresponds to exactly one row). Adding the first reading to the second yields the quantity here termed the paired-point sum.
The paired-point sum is 44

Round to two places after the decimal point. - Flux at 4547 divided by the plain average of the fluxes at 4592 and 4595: 0.87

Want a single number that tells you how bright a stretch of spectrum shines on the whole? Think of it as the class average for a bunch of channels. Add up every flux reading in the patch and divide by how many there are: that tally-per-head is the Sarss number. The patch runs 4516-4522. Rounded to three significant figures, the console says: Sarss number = 21.1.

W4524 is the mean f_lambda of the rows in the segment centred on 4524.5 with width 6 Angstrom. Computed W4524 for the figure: 21.0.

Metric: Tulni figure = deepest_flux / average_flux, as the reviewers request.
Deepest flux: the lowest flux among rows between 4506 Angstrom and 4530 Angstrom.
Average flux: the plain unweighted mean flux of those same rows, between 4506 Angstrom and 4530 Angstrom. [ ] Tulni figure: 0.95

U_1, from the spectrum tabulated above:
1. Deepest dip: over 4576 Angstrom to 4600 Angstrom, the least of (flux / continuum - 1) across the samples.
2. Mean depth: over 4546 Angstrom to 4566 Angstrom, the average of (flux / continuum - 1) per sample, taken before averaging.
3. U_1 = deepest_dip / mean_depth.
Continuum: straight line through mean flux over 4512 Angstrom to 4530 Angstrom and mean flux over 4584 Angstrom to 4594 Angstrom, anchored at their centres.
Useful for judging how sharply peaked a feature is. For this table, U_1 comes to -1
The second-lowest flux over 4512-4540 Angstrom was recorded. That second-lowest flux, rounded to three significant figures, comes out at 19.0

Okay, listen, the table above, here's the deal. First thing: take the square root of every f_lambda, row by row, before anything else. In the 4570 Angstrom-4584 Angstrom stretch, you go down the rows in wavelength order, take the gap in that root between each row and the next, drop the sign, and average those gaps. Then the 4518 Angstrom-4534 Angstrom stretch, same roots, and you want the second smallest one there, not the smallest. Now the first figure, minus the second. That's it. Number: -4.40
